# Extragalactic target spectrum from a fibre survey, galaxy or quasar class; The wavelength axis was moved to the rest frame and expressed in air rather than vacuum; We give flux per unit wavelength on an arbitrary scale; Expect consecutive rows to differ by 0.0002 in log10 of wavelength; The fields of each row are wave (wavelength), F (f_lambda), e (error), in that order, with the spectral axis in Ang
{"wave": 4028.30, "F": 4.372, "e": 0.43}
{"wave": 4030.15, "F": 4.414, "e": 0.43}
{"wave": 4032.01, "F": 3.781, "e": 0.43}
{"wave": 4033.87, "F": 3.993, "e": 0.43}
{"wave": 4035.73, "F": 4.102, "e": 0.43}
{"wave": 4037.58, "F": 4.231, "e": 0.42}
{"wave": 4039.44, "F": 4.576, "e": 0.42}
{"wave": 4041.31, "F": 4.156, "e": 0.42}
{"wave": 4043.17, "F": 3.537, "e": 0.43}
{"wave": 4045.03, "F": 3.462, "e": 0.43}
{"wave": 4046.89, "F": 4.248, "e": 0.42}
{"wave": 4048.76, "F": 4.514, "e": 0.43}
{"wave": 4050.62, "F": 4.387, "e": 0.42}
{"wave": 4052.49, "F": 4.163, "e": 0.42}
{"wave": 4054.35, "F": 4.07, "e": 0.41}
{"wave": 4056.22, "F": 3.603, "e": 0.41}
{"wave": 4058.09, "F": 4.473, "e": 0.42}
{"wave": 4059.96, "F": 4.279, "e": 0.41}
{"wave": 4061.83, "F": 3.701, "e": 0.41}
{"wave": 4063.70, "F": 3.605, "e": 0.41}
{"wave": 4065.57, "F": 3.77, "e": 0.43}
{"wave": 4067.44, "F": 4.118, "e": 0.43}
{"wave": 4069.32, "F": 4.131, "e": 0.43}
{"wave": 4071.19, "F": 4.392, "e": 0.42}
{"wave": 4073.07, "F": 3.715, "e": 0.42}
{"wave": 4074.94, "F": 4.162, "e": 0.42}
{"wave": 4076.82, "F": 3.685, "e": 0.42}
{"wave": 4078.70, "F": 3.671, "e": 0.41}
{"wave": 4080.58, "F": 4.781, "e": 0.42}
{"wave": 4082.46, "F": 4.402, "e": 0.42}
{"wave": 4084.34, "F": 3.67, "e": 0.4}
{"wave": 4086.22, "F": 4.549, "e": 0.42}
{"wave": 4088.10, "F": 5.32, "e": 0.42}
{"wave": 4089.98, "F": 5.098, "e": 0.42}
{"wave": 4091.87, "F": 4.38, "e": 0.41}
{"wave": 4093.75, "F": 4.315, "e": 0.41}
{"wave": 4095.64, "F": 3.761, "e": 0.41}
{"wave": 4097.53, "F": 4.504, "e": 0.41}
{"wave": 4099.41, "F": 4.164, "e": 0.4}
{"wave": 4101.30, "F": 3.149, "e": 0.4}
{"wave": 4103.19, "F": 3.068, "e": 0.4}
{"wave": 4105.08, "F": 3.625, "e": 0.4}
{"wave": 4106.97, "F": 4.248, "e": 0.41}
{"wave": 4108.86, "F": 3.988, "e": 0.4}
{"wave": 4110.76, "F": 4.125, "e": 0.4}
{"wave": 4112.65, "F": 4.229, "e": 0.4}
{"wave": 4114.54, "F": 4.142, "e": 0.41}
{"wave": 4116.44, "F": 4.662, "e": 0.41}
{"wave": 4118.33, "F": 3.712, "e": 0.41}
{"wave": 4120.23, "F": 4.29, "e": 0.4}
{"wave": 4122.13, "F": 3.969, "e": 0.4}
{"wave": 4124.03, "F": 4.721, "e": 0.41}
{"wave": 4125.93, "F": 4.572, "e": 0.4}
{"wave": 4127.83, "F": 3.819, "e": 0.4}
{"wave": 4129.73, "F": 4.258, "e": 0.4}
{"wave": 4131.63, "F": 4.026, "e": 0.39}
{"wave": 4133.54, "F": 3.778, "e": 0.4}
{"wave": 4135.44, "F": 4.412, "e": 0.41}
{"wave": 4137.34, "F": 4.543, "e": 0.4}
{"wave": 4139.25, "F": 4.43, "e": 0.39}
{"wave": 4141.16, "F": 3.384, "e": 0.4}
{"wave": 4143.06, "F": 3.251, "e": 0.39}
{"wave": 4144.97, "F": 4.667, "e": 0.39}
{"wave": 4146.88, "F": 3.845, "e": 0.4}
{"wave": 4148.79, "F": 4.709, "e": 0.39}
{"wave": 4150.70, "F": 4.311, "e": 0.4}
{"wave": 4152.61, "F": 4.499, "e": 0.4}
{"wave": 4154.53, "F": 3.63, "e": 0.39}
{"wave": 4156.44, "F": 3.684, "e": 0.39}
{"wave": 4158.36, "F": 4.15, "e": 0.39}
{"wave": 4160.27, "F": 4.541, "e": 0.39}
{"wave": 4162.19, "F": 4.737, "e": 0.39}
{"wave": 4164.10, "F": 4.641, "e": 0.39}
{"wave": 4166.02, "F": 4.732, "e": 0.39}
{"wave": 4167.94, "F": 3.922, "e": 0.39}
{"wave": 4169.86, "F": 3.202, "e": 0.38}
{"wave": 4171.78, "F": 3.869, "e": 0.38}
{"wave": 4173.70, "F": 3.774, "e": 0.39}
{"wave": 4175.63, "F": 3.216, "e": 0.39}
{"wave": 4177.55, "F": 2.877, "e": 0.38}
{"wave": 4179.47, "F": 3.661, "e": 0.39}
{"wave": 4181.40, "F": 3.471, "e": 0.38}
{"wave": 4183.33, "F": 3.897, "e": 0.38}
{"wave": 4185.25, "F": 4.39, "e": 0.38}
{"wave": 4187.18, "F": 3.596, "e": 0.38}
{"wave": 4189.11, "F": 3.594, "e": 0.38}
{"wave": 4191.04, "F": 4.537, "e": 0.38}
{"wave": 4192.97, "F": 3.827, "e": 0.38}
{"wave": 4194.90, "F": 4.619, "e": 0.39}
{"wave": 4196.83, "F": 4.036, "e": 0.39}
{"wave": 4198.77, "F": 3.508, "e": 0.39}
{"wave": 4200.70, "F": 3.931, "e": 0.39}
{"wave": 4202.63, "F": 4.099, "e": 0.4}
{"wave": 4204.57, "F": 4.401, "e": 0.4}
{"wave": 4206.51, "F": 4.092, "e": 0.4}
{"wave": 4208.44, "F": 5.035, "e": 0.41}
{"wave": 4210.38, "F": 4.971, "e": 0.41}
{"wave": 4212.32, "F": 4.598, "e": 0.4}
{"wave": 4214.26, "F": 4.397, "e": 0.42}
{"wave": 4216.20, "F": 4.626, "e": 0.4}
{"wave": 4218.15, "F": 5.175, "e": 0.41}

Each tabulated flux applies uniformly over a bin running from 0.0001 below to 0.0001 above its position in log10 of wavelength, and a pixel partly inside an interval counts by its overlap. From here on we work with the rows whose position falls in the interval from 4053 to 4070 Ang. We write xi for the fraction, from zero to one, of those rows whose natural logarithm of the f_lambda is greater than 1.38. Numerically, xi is 0.56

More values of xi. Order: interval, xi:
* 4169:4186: 0.11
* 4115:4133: 0.67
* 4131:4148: 0.56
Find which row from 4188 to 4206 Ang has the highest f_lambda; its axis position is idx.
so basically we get 4194.90 Ang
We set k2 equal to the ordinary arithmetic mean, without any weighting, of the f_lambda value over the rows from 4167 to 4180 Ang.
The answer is 3.50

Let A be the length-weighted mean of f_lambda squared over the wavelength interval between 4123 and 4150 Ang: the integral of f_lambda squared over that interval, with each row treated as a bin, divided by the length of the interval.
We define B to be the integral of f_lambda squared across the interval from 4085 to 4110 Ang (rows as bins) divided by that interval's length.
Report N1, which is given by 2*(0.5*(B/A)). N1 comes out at 1.00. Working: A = 17.6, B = 17.7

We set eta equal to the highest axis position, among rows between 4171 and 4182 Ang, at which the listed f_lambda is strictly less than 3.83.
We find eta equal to 4181.40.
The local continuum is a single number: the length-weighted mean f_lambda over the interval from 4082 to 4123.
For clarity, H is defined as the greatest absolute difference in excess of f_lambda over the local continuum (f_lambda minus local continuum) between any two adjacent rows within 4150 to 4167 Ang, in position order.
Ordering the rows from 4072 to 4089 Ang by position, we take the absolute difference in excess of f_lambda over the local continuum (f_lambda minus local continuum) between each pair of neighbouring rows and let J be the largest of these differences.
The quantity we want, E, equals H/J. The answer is 0.8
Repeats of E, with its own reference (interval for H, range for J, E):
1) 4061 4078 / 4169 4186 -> 0.9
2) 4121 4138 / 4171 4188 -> 0.9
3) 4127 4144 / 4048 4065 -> 1.2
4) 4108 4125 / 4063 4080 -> 1.4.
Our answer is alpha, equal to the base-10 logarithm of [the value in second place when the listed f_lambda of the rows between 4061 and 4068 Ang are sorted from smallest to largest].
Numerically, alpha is 0.568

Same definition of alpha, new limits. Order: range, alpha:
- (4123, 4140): 0.582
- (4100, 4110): 0.498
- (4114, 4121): 0.617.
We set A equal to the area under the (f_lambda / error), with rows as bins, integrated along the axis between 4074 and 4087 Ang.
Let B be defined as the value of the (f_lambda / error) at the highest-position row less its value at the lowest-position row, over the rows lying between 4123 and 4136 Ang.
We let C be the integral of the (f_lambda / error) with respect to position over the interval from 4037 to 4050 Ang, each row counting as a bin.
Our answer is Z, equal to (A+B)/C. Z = 1.02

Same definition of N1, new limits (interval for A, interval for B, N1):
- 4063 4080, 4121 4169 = 1.15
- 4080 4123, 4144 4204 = 0.92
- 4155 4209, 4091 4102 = 1.03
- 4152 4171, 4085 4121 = 1.00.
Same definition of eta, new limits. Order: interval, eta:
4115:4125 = 4118.33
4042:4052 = 4045.03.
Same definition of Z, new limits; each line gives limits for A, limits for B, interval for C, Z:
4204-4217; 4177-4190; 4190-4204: 1.01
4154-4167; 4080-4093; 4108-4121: 1.07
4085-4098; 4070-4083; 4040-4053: 1.14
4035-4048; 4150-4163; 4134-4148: 0.87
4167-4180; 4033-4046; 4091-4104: 0.93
